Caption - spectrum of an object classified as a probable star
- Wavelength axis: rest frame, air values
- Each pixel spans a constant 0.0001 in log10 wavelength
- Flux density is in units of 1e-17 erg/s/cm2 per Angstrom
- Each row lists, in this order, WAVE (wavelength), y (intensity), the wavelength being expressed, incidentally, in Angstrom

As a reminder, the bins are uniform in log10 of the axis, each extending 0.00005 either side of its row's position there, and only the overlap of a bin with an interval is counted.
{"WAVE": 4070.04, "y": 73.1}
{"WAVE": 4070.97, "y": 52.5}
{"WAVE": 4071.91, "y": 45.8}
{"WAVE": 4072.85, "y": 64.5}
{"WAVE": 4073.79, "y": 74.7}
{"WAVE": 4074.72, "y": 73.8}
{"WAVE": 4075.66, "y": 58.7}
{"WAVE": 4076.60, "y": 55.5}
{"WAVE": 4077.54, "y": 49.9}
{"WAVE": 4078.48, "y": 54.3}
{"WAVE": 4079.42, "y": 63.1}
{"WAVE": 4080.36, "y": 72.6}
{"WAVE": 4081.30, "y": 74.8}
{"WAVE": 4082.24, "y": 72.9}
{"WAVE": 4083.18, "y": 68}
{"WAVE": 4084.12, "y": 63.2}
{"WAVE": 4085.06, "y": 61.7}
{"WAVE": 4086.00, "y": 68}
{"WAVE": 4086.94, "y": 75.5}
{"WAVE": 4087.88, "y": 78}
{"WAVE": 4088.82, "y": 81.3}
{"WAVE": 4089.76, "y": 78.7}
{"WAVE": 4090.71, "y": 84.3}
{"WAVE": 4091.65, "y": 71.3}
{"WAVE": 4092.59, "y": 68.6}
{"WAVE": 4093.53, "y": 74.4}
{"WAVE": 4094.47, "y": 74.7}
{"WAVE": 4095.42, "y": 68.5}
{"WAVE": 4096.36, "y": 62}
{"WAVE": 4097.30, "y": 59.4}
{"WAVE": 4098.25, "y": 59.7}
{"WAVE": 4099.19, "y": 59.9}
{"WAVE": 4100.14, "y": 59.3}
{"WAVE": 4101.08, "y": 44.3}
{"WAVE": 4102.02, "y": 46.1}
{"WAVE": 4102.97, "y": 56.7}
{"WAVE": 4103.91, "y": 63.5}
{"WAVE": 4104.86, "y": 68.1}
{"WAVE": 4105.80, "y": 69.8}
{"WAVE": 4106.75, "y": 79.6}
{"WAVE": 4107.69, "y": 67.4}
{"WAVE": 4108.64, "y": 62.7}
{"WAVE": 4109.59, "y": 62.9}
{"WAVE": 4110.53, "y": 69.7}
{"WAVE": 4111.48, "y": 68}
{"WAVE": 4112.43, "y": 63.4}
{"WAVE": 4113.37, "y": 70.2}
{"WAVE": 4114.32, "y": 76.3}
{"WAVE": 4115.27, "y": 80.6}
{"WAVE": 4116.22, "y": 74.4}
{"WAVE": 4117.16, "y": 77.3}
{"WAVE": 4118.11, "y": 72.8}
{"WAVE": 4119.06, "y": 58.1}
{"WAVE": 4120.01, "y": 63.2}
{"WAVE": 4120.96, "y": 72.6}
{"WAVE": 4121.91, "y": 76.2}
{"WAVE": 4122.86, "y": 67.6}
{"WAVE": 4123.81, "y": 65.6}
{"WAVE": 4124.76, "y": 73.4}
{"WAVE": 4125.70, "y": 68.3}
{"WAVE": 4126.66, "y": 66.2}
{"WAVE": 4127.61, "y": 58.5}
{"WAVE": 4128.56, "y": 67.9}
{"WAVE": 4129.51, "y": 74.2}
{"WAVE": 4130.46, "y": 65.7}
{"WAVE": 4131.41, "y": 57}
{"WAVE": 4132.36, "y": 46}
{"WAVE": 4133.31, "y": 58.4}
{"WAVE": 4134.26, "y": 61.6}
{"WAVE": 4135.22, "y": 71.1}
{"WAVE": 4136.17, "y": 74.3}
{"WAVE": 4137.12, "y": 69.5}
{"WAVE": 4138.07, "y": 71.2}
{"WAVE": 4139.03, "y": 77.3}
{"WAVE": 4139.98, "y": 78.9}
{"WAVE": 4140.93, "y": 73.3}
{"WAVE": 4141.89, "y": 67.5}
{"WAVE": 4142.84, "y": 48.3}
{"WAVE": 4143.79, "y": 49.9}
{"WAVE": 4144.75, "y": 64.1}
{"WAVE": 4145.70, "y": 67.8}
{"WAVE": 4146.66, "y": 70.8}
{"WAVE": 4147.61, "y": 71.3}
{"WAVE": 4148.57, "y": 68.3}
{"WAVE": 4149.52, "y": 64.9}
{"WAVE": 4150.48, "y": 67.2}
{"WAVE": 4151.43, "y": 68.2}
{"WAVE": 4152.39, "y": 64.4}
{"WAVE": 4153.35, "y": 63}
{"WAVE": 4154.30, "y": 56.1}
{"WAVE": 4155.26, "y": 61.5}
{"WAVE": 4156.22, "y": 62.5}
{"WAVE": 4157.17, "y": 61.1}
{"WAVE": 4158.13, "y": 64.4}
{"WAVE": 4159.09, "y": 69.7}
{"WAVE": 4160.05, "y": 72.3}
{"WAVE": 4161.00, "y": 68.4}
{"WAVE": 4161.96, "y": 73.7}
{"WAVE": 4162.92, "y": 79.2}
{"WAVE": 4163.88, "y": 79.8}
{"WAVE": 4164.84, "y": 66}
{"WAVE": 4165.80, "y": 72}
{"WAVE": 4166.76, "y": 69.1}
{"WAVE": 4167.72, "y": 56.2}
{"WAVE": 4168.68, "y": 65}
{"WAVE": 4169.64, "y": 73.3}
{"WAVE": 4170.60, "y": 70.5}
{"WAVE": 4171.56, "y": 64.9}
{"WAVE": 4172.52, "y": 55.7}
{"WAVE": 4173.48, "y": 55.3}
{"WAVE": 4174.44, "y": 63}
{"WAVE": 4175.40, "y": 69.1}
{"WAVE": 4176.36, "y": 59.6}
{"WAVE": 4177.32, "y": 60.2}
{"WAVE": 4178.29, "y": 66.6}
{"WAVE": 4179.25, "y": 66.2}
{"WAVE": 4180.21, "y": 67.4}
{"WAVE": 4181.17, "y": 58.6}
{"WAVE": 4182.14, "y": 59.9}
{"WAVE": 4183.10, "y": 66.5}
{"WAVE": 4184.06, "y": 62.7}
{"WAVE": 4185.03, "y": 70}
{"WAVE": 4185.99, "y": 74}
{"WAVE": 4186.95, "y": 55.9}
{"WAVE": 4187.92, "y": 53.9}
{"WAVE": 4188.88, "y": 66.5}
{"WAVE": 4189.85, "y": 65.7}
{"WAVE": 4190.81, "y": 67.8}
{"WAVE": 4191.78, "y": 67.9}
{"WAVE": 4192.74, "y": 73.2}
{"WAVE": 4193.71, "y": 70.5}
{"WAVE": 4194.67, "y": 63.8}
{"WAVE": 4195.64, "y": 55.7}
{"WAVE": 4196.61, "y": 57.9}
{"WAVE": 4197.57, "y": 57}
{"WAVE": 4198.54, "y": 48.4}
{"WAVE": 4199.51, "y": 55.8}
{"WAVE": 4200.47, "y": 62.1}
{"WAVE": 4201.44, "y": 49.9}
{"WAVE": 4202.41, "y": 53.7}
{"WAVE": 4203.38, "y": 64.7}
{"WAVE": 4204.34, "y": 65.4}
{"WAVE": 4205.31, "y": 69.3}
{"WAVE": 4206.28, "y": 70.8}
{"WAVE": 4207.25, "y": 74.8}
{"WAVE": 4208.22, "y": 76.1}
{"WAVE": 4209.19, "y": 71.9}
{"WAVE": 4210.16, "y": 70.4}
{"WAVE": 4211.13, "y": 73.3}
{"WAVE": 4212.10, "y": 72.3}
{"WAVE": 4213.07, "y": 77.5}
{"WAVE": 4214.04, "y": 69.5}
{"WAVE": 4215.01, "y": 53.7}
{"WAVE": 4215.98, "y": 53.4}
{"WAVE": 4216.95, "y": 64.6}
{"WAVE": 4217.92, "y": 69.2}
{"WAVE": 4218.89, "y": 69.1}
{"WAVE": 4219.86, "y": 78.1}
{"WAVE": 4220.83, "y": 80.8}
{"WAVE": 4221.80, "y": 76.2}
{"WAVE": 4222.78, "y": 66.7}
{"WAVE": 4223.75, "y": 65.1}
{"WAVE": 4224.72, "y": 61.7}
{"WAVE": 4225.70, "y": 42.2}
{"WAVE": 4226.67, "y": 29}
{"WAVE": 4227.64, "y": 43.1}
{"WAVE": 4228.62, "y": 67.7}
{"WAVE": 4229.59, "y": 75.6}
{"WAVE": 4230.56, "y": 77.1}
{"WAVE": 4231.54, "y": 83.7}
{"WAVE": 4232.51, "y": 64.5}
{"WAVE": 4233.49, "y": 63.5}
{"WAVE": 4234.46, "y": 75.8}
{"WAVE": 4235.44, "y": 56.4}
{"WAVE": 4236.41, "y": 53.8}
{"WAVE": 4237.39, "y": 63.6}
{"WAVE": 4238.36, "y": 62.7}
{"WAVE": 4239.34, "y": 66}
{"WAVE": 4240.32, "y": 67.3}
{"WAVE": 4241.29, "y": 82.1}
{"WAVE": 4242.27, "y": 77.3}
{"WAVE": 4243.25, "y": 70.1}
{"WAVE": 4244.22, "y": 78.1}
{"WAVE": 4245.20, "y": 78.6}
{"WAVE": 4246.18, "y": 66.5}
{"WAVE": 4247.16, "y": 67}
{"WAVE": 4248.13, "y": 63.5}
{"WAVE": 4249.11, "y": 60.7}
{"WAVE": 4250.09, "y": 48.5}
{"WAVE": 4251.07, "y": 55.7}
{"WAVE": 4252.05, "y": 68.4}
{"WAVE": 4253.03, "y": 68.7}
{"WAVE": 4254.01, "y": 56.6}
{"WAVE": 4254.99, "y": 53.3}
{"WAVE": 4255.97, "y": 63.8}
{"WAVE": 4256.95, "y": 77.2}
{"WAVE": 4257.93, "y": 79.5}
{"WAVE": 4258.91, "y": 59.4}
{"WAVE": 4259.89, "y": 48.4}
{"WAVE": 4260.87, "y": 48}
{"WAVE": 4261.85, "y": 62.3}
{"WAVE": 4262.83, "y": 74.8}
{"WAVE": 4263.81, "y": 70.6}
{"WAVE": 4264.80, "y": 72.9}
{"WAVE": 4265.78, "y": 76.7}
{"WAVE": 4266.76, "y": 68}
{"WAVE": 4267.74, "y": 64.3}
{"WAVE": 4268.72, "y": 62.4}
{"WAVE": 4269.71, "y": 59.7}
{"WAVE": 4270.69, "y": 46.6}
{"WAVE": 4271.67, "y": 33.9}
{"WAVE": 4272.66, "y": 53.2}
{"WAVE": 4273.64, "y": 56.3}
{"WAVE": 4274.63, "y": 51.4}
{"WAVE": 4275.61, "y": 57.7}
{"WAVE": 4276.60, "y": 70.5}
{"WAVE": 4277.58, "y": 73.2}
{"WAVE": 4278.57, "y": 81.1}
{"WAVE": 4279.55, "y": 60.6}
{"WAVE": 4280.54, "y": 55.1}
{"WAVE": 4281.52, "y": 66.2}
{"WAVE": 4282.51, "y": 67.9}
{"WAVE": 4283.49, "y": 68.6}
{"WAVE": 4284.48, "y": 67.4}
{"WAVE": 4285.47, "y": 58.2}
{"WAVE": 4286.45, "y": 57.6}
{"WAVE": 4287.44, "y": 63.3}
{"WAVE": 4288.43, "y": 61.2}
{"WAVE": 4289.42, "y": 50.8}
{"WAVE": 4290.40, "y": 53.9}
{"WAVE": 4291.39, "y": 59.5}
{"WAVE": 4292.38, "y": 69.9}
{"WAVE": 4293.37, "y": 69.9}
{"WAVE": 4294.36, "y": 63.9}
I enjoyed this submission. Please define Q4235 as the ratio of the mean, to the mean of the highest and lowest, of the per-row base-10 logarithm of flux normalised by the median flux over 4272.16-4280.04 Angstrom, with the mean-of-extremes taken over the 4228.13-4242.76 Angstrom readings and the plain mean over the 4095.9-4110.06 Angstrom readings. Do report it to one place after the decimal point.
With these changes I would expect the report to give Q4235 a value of 0.2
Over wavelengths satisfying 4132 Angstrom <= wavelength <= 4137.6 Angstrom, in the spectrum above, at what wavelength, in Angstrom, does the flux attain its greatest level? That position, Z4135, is 4136.17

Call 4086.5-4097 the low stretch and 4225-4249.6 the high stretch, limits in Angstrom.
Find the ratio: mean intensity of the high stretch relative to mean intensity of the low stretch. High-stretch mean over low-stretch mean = 0.88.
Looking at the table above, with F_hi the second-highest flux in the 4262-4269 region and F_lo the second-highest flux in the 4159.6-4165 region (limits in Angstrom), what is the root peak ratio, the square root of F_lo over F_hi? 1.03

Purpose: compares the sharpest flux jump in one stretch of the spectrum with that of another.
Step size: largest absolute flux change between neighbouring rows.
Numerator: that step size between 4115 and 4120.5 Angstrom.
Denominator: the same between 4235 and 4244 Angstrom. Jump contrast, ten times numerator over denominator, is 10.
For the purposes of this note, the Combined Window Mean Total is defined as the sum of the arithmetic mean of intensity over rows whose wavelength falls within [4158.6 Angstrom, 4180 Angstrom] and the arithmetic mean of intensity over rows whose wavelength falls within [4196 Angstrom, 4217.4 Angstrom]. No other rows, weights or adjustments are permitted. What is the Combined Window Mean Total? 131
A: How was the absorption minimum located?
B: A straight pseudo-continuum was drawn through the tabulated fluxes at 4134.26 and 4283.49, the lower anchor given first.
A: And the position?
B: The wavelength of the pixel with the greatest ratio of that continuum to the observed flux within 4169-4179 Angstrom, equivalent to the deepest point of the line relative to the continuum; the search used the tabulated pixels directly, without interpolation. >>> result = 4173.48 Angstrom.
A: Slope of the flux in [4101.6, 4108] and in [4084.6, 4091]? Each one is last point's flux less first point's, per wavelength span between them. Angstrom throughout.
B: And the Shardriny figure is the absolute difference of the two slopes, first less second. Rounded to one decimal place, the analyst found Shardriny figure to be 0.2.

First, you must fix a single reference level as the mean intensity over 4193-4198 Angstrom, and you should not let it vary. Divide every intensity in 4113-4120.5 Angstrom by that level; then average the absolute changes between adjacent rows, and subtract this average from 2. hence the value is 1.90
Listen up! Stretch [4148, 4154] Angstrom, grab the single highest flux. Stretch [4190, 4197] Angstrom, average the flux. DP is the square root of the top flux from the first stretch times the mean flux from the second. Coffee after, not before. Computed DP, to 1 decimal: 66.8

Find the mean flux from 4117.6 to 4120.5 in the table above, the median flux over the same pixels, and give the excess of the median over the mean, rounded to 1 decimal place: -1.5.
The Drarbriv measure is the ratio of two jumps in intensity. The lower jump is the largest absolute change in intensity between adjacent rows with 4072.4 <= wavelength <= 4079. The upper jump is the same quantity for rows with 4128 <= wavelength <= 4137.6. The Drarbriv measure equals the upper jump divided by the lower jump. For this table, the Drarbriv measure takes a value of 0.82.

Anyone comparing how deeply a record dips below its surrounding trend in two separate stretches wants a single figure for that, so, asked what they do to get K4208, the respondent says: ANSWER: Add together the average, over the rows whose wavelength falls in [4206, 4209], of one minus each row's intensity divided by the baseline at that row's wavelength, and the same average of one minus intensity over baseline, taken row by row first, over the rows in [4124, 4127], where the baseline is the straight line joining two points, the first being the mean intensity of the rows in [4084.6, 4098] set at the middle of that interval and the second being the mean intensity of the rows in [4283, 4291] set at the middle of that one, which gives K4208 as -0.13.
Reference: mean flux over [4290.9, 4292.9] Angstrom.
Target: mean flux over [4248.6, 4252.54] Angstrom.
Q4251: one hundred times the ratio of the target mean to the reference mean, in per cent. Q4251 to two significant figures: 90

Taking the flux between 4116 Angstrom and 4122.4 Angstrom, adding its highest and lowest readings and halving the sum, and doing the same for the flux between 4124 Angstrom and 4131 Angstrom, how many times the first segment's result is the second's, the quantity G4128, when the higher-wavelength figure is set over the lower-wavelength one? 0.98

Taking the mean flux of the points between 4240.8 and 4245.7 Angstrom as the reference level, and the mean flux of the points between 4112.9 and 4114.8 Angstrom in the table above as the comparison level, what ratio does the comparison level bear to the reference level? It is 0.95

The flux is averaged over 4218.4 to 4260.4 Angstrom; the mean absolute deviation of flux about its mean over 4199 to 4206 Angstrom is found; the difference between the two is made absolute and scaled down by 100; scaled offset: 0.594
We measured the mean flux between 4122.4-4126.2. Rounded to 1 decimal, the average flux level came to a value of 68.7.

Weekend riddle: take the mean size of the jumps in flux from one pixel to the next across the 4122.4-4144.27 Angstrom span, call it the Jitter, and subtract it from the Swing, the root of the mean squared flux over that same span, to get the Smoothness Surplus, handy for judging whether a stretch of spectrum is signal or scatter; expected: 59.8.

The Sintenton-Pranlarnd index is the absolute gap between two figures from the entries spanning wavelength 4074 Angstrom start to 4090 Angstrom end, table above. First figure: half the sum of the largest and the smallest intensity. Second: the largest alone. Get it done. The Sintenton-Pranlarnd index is 15.7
